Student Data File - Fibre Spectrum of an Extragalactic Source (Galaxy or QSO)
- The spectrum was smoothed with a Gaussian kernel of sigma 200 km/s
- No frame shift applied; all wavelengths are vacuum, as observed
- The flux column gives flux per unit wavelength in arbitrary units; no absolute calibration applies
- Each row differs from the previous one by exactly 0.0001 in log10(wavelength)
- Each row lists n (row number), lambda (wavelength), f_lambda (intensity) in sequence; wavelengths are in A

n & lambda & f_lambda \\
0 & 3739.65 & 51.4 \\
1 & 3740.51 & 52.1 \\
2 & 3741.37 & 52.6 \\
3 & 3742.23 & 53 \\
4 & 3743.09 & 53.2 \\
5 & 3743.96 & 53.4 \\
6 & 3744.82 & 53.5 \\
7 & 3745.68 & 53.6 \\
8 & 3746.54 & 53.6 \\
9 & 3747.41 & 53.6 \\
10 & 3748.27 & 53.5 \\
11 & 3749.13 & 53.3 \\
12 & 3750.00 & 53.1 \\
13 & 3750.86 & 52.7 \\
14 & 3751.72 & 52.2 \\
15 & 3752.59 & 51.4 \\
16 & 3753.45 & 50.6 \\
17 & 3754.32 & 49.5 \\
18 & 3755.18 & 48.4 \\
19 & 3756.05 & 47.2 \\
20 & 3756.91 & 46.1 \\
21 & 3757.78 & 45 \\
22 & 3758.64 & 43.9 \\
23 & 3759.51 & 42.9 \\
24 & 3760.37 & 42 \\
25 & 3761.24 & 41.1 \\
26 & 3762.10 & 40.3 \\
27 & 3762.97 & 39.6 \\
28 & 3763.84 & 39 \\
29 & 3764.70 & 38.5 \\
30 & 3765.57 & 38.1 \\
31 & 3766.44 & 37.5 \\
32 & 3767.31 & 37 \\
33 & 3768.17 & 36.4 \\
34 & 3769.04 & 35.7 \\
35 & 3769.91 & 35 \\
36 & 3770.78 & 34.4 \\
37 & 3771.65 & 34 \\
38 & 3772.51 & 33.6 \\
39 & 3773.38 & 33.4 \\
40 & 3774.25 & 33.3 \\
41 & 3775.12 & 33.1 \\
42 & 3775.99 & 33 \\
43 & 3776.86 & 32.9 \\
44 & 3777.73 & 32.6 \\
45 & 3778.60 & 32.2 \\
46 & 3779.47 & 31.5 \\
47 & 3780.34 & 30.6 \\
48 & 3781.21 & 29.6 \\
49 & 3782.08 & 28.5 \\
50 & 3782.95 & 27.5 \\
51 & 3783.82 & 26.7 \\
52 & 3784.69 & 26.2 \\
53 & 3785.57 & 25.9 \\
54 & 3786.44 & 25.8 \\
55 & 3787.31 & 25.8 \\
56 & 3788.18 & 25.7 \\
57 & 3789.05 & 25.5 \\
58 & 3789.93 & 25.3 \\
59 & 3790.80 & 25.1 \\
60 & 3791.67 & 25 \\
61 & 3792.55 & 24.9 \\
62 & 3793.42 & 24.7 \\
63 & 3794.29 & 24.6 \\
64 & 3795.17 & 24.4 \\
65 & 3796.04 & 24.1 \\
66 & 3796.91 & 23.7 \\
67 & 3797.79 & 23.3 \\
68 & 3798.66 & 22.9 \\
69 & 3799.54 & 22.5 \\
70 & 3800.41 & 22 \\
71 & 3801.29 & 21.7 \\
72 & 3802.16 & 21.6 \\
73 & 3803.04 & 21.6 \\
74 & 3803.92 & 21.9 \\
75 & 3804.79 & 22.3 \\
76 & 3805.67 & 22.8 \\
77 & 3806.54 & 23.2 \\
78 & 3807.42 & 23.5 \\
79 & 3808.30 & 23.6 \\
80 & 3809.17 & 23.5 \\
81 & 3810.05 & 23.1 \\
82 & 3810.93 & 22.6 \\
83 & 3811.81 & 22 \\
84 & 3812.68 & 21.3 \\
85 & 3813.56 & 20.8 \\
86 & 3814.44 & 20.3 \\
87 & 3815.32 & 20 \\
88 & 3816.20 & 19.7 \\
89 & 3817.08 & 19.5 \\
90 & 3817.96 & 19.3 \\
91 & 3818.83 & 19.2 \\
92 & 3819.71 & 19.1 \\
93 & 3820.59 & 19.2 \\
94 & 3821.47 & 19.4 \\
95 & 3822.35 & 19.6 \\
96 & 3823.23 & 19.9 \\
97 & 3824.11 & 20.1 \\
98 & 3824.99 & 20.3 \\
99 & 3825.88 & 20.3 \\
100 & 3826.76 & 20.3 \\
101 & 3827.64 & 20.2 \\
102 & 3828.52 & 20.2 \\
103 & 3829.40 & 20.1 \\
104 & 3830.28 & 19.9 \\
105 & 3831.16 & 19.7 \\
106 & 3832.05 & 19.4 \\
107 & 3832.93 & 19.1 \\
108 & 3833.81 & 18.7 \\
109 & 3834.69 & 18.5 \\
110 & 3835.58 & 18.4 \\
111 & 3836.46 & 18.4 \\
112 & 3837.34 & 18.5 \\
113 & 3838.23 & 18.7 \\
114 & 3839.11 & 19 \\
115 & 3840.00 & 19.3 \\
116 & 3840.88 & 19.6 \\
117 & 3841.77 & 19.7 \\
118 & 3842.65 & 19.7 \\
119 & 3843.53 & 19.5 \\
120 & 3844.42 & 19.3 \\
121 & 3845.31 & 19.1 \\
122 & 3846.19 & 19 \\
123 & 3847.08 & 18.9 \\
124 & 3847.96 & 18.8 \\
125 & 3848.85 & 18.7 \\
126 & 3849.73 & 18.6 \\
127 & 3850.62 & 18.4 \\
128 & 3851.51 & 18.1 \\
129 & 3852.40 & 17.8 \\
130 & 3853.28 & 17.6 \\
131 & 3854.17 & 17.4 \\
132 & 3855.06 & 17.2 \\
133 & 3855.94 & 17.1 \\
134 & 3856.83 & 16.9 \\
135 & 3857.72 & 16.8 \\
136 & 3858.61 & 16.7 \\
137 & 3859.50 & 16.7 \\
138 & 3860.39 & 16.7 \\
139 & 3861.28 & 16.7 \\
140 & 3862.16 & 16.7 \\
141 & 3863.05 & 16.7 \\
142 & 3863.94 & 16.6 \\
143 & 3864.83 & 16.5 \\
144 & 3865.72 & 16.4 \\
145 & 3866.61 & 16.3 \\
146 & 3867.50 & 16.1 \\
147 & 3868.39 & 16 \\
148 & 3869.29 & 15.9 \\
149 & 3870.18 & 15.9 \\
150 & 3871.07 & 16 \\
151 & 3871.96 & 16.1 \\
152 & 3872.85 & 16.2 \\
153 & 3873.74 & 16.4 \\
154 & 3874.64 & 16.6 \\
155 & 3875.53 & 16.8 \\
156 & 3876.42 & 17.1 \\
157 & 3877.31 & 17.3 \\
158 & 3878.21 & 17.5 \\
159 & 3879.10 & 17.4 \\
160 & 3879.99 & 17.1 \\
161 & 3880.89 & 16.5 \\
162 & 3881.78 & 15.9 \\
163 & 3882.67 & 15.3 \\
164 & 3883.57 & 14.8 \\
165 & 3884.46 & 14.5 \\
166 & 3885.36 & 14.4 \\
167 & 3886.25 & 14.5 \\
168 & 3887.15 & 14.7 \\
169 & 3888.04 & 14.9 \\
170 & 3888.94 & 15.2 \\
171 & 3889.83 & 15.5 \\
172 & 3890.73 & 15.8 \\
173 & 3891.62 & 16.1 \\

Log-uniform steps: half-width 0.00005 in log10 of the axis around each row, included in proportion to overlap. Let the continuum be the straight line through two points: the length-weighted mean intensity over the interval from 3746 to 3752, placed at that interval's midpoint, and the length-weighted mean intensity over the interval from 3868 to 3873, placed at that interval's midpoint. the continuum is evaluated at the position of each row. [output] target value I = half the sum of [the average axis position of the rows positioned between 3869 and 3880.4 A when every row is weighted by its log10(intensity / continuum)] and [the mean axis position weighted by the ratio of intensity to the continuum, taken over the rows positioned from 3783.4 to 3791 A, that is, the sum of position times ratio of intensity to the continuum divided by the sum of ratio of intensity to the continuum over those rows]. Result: 3832.4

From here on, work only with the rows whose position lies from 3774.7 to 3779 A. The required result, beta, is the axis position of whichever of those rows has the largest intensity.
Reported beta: 3775.12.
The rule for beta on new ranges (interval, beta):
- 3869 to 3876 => 3875.53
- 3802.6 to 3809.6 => 3808.30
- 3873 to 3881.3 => 3878.21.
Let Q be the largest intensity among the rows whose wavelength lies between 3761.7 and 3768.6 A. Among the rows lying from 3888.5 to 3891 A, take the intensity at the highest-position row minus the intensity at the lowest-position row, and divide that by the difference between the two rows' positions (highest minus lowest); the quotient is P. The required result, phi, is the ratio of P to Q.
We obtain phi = 0.008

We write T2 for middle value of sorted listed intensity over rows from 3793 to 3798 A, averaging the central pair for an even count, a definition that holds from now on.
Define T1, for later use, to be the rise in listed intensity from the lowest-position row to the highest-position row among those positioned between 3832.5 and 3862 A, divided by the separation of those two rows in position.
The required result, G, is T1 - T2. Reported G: -24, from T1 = -0.08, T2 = 24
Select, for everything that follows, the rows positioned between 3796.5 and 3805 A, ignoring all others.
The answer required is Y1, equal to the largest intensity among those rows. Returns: 23.7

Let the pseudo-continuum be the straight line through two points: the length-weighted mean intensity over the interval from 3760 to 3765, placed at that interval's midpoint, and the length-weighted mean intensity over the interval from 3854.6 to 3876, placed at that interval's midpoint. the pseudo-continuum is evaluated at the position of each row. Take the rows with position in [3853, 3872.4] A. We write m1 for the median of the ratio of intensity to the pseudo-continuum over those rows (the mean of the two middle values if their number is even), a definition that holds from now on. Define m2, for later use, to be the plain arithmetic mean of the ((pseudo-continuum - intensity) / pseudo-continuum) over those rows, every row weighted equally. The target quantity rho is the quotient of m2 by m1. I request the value 0.03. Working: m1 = 0.98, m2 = 0.03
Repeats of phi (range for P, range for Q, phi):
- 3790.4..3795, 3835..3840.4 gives -0.007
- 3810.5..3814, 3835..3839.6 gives -0.036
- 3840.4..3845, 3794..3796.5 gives -0.003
